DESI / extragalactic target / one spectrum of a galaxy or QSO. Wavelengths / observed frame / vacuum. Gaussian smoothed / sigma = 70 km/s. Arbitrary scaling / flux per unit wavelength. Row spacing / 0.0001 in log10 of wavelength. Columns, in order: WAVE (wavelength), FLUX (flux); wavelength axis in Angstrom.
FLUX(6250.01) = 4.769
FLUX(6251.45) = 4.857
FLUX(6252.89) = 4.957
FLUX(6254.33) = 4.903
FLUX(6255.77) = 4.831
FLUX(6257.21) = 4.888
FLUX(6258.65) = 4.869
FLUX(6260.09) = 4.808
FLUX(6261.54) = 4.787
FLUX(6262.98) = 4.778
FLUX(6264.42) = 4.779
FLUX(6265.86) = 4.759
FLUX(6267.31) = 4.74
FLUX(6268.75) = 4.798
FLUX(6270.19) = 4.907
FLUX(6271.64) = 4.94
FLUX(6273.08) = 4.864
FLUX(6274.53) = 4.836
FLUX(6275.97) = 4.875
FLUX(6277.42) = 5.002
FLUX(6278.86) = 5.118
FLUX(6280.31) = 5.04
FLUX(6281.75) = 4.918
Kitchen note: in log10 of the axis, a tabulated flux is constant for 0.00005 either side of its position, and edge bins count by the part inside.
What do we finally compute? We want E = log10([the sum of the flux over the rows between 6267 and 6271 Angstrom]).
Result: 1.16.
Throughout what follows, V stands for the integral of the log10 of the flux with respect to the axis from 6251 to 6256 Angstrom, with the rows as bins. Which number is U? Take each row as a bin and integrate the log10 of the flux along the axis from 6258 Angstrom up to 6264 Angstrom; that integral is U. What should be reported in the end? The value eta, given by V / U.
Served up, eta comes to 0.84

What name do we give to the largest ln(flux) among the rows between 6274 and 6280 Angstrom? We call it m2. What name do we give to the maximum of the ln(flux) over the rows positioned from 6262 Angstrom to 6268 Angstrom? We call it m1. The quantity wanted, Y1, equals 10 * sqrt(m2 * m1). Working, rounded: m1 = 1.564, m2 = 1.63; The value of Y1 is 16.0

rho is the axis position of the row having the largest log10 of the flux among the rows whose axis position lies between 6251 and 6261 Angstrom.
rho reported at 6252.89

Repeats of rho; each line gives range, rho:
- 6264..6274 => 6271.64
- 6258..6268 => 6258.65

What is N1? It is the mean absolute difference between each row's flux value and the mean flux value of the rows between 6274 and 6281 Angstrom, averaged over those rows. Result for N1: 0.095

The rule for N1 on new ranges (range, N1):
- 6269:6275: 0.037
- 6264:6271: 0.045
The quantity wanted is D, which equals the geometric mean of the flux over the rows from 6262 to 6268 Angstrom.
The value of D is 4.76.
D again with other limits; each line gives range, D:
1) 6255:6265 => 4.82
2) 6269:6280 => 4.93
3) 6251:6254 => 4.91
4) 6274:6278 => 4.90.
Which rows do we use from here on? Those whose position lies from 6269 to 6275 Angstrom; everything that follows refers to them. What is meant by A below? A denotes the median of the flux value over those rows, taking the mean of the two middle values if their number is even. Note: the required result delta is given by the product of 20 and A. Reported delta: 98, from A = 4.89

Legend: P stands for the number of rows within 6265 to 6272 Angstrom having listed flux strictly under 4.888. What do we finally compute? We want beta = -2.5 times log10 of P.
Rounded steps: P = 3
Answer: -1.19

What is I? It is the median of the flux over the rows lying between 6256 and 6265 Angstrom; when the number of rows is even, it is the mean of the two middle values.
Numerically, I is 4.80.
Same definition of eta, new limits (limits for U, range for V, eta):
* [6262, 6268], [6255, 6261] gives 1.01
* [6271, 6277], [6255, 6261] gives 0.99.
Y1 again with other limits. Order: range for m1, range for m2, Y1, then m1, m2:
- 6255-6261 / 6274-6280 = 16.1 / 1.587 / 1.63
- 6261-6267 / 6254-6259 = 15.8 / 1.566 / 1.59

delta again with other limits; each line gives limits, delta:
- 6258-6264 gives 96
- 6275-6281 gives 100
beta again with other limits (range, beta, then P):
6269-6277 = -1.19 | 3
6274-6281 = -0.75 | 2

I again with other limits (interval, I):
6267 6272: 4.85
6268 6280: 4.89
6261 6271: 4.78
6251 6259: 4.88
